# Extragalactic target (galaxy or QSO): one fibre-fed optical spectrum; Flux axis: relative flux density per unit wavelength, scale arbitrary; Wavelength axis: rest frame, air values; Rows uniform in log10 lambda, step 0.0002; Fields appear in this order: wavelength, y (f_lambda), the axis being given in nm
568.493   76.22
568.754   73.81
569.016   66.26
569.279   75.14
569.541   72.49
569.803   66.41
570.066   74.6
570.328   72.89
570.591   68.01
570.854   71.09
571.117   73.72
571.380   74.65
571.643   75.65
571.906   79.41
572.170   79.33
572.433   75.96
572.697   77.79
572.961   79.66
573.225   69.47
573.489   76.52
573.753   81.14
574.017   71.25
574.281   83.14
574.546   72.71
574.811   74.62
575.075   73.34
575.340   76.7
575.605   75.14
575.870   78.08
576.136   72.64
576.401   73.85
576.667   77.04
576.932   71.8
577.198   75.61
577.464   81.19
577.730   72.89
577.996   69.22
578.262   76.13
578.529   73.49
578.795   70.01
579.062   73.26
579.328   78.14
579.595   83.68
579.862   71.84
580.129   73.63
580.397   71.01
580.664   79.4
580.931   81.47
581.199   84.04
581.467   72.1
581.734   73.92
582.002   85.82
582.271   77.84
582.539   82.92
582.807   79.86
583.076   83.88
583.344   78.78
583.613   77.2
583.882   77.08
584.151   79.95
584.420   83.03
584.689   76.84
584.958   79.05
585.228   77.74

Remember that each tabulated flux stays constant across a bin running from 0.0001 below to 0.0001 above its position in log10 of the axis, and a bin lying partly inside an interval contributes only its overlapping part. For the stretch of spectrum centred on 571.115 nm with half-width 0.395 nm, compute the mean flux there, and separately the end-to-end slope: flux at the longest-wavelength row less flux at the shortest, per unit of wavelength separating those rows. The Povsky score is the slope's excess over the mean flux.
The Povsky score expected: -66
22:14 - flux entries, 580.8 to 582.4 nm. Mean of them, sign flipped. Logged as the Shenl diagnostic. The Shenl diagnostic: -79.2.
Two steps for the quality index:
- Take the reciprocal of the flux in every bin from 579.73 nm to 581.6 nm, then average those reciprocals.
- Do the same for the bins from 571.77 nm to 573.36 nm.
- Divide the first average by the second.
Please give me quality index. 1.01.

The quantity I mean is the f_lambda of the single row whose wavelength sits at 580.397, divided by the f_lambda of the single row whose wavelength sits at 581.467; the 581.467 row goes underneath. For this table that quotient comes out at 0.98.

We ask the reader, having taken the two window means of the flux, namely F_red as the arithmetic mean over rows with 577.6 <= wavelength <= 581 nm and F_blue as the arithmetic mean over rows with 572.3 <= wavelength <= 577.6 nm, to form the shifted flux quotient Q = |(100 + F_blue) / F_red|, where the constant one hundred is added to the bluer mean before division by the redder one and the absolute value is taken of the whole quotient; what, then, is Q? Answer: 2.35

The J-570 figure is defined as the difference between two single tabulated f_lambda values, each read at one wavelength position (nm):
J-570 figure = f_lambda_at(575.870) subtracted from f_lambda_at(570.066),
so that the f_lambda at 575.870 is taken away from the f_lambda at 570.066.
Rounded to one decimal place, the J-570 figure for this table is -3.5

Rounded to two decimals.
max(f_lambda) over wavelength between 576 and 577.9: 81.19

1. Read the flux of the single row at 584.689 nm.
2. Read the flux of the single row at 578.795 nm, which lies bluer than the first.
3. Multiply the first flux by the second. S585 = 5380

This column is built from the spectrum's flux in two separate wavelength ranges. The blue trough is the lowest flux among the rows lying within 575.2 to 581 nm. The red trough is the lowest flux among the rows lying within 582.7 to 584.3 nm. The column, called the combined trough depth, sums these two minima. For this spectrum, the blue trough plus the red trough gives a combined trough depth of 146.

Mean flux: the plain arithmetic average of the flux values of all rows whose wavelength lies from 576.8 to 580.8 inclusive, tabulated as 74.8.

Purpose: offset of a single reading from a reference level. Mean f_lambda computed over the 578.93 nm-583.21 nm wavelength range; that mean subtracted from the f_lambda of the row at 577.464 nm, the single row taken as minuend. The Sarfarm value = 3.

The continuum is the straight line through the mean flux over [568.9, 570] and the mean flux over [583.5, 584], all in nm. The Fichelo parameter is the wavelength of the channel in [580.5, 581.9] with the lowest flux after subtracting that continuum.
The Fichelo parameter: 581.467 nm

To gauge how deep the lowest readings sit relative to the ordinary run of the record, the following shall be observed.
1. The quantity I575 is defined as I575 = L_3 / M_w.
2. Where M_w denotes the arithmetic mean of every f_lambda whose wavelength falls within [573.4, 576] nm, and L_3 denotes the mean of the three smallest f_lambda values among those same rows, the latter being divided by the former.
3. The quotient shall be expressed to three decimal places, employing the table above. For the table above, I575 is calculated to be 0.950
